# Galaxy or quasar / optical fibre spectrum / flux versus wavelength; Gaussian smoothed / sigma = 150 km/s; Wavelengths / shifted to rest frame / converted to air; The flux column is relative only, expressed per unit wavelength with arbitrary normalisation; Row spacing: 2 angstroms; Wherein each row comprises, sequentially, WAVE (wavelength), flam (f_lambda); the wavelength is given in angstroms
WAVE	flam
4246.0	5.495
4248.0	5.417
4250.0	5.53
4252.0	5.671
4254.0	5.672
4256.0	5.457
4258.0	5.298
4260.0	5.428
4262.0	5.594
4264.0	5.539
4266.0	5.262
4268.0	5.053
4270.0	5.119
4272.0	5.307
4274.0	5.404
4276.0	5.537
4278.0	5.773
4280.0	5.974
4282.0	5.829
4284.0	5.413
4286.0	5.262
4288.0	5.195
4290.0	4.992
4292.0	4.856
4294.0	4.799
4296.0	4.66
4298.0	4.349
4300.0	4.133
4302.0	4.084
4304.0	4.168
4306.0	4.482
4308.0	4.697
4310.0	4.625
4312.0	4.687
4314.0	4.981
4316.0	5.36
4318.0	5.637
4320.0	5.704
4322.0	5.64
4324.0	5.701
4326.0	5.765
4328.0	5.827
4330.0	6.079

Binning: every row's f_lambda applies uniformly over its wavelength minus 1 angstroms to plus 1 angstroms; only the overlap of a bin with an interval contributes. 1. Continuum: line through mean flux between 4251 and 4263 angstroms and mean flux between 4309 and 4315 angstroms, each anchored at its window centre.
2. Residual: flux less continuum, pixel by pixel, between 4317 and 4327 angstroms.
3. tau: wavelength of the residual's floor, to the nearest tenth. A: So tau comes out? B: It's 4318.0 angstroms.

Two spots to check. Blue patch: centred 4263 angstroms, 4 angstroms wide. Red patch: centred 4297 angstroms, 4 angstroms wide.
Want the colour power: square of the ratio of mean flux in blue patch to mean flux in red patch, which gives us 1.53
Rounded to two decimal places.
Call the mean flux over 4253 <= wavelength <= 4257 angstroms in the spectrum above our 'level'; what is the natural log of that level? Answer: 1.72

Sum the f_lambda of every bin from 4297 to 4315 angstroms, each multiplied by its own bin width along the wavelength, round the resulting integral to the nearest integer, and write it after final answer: 80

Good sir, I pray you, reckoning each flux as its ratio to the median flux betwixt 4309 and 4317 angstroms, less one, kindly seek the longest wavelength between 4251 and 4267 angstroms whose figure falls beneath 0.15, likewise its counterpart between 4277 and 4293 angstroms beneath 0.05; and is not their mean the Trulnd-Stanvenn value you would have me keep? 4279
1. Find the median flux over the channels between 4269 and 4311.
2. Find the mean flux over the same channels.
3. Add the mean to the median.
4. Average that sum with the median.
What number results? 7.5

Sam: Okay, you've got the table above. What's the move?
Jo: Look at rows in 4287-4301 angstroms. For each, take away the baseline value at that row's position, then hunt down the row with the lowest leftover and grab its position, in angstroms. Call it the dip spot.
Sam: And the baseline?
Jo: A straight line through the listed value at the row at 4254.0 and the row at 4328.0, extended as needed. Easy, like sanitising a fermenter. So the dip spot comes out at 4300.0 angstroms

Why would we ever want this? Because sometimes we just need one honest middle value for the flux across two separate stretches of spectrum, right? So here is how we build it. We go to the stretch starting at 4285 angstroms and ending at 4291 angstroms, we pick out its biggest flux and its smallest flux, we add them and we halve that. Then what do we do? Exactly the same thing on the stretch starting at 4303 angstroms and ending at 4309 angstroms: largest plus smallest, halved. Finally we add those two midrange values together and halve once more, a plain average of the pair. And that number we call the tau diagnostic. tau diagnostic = 4.8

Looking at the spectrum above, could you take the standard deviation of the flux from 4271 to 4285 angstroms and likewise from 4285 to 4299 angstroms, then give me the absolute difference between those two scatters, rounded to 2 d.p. 0.06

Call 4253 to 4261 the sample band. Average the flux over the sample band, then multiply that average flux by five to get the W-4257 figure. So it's 27.3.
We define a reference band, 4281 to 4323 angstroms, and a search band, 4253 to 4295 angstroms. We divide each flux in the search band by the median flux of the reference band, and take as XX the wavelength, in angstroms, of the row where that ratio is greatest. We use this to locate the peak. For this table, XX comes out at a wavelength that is 4280.0 angstroms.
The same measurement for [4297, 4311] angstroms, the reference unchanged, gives 4308.0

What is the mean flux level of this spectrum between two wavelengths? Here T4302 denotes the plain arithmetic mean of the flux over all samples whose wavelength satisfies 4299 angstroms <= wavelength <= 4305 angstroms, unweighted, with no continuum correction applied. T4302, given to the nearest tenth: 4.1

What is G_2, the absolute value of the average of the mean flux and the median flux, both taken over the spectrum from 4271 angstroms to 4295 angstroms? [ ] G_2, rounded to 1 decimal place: 5.4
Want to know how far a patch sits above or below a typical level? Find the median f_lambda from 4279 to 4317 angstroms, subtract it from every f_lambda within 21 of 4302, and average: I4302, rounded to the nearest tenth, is 0.1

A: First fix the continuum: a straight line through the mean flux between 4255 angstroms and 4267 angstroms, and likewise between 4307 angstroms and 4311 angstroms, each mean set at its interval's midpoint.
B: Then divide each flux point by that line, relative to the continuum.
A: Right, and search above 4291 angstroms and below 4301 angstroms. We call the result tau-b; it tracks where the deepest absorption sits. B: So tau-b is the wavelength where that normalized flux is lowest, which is 4300.0 angstroms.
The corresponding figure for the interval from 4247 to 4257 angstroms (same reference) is 4248.0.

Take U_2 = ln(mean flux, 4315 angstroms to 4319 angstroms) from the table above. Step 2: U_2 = 1.70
